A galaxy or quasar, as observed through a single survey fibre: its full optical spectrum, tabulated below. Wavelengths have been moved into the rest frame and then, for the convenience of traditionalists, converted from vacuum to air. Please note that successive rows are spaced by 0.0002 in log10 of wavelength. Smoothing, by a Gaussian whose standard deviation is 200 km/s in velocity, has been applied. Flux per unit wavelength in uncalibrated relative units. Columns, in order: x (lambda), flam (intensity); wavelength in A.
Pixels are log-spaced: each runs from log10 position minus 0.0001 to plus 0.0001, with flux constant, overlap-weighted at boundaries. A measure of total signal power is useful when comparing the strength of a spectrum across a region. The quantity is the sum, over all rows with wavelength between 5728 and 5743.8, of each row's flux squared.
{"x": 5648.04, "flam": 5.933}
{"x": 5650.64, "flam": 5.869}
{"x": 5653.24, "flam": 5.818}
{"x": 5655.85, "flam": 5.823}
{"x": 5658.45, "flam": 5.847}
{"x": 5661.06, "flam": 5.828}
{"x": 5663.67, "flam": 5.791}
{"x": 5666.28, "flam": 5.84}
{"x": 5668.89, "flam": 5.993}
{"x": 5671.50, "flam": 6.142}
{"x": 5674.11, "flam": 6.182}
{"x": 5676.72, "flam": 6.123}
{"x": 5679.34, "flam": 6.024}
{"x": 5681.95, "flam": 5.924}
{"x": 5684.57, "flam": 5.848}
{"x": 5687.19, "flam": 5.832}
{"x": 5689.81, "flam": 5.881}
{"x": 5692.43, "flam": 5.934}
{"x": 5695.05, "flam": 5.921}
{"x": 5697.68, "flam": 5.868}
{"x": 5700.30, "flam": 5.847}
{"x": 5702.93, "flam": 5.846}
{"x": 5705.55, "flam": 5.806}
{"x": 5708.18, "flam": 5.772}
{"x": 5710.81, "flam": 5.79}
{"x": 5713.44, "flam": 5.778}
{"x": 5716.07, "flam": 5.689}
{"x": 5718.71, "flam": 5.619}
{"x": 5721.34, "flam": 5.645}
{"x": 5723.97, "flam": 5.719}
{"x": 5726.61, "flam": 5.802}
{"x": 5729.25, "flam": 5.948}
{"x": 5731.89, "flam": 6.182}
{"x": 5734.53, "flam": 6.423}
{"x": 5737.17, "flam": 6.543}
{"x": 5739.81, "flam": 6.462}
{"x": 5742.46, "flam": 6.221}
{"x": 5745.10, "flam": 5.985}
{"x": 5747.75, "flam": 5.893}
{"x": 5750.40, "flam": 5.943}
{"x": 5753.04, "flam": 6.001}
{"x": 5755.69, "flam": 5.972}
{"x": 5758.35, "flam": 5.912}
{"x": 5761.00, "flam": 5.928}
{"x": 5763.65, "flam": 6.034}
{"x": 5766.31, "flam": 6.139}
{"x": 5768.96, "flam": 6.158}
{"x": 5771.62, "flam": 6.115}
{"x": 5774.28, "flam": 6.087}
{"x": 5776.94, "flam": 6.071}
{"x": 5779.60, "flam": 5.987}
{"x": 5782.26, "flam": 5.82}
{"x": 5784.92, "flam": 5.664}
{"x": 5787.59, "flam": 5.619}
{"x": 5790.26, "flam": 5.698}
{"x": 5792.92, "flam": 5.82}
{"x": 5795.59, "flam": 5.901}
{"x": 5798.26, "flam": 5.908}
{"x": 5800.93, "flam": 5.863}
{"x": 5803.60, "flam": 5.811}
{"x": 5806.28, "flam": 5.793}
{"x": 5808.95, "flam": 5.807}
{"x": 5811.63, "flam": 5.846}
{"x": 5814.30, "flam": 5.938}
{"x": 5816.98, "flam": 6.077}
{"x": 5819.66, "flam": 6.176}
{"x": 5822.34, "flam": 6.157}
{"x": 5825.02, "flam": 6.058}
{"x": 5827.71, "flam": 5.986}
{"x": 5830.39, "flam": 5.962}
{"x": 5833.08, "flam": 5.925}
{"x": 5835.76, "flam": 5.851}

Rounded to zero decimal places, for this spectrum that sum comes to 238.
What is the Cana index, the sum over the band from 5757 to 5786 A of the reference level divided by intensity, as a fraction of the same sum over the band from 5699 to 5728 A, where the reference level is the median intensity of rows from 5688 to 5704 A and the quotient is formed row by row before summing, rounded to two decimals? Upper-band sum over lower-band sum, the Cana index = 0.96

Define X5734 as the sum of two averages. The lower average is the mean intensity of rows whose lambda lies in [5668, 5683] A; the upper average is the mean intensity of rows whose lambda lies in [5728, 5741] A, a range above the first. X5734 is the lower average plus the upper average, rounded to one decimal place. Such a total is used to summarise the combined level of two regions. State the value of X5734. 12.4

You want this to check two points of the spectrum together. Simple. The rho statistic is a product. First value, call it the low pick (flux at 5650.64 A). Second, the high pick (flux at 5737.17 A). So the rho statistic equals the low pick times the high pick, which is 38.4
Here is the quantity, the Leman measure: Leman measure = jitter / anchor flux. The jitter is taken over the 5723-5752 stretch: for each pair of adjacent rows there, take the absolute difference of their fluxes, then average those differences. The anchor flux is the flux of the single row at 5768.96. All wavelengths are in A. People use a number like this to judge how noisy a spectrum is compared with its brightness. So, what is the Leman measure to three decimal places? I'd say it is 0.025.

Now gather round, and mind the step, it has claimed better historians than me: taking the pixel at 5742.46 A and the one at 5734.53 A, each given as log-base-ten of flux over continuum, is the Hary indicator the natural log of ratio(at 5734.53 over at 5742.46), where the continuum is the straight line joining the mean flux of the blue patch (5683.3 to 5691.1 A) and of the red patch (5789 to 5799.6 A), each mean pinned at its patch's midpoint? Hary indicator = 0.4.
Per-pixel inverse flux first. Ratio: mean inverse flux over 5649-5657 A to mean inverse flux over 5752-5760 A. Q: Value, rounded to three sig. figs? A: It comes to 1.02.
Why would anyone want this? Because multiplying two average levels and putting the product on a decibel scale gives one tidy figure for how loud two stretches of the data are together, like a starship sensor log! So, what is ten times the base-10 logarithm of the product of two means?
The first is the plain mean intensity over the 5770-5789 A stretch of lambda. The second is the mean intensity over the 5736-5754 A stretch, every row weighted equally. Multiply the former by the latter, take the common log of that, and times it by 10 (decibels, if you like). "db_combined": 15.6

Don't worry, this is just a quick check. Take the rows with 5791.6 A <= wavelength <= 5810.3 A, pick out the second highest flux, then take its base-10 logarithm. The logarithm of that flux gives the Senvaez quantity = 0.771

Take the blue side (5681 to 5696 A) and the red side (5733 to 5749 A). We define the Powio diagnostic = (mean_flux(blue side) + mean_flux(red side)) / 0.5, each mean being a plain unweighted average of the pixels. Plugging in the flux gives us 24.3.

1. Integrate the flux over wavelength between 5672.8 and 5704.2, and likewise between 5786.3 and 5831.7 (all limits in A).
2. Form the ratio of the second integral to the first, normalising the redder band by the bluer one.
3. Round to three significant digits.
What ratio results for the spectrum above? 1.44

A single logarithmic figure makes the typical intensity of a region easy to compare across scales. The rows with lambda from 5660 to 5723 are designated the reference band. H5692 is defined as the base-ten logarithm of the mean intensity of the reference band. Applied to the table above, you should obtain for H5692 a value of 0.769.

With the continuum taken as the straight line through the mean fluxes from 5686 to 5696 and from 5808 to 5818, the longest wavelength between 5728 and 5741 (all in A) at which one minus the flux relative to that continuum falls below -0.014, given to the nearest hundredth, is 5739.81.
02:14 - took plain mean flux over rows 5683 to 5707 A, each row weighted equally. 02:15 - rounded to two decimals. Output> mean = 5.86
